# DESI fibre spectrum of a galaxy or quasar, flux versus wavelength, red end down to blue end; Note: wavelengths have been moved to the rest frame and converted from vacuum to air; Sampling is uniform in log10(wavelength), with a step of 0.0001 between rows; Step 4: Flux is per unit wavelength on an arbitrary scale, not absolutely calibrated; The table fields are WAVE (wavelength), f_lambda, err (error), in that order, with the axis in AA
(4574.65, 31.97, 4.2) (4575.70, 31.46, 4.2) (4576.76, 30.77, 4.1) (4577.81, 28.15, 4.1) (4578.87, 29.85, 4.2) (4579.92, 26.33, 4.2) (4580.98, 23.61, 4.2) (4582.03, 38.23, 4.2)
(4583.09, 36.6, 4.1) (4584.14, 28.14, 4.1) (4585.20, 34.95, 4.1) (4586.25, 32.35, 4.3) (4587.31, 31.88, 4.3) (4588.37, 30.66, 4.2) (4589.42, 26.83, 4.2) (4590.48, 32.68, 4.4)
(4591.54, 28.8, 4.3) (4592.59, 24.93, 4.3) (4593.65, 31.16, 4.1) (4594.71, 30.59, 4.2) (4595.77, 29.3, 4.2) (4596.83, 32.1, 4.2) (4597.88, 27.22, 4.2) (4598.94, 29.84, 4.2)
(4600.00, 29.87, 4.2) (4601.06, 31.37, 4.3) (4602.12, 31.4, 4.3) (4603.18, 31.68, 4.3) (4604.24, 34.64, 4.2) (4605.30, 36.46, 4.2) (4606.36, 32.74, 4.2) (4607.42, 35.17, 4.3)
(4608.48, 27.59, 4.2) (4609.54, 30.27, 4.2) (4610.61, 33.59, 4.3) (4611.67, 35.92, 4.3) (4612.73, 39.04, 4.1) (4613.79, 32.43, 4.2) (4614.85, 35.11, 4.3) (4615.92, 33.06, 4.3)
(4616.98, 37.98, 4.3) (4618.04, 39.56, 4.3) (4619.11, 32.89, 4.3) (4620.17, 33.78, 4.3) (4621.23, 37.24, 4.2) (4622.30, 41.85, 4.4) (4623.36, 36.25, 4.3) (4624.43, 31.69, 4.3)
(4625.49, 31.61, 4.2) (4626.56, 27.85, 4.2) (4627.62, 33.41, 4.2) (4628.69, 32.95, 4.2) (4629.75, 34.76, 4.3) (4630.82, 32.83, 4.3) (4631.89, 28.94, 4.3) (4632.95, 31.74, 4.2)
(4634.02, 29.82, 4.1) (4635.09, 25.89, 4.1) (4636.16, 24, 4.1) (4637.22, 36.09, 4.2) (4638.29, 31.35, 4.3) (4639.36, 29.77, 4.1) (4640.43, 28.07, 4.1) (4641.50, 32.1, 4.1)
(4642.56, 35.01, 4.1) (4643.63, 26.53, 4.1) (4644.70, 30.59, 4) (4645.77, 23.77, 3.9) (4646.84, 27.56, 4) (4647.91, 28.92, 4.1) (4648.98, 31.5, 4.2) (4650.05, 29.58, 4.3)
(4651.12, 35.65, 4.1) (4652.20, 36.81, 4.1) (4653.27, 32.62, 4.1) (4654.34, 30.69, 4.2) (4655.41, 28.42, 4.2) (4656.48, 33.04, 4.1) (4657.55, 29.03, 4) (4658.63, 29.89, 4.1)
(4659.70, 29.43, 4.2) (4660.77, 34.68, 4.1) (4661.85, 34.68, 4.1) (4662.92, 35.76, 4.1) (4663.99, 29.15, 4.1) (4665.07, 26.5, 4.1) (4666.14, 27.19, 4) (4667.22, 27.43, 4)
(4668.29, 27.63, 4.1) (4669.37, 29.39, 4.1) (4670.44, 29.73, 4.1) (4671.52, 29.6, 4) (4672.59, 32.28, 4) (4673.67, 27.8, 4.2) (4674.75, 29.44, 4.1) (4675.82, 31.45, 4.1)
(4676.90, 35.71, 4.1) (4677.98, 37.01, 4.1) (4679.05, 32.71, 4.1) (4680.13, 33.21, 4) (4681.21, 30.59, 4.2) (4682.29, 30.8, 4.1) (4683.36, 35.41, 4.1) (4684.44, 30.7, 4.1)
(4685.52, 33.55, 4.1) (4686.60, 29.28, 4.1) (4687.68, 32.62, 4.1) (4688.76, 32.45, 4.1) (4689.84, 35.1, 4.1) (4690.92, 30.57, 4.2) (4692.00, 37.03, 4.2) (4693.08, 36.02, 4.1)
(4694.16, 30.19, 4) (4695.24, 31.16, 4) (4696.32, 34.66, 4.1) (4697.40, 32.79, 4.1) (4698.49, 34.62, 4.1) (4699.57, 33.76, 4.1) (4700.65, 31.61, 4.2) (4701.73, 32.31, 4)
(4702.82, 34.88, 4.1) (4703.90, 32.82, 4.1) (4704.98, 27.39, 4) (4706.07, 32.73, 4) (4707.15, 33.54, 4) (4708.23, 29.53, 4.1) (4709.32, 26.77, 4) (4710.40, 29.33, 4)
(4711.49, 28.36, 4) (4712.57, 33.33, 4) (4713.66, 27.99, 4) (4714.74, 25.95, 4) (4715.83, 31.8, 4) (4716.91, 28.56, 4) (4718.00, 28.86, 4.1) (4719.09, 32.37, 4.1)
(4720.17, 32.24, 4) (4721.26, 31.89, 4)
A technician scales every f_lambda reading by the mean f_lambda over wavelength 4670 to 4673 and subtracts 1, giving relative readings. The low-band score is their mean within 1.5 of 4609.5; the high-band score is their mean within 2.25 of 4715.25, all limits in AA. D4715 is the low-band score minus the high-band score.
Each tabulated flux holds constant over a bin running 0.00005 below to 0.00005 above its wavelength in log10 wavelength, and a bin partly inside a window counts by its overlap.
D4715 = 0.06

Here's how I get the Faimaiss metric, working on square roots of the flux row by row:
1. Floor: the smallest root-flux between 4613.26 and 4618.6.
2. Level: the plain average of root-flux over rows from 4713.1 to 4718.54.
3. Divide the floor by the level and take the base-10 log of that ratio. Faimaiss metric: 0.03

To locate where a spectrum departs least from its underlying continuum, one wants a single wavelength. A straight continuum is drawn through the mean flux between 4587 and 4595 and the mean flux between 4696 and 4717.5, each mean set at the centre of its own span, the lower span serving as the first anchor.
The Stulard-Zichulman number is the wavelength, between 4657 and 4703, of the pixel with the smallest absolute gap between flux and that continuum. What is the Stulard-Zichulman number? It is 4682.29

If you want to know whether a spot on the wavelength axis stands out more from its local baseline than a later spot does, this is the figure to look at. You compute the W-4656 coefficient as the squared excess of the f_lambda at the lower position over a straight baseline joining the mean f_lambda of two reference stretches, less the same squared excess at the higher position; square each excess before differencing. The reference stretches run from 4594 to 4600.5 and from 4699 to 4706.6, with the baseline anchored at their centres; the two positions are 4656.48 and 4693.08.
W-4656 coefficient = -13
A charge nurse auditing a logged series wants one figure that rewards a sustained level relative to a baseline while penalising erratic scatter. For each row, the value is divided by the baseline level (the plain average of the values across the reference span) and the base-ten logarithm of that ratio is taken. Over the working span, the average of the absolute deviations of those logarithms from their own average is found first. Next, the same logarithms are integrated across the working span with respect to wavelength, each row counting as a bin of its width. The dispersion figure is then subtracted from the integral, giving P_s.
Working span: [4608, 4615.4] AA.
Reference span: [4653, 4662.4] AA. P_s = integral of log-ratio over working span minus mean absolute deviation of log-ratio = 0.15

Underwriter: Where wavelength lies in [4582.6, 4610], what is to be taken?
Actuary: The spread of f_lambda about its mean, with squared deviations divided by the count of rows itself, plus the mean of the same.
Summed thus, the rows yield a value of 34.0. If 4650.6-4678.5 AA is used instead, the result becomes 34.4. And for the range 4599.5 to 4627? 37.3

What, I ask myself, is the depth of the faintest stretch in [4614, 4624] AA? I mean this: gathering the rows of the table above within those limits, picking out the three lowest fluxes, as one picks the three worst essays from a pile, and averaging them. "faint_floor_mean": 33.2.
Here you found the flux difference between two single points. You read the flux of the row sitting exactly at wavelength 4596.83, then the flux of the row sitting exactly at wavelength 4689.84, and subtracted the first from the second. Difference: 3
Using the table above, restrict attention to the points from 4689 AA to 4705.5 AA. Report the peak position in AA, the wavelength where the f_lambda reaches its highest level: 4692.00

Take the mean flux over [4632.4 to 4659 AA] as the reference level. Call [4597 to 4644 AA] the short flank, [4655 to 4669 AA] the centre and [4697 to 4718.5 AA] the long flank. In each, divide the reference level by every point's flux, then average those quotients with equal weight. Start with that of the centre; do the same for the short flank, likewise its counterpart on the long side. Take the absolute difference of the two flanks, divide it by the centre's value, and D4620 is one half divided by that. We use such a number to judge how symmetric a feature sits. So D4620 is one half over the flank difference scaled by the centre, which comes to 11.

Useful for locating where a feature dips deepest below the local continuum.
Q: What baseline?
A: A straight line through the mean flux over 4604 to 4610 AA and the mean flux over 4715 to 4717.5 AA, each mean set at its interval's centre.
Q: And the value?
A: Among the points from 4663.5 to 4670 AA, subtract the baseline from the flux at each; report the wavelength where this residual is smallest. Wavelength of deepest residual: 4665.07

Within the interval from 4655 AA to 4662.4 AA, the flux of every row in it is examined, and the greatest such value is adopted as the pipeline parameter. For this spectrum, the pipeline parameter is 34.68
